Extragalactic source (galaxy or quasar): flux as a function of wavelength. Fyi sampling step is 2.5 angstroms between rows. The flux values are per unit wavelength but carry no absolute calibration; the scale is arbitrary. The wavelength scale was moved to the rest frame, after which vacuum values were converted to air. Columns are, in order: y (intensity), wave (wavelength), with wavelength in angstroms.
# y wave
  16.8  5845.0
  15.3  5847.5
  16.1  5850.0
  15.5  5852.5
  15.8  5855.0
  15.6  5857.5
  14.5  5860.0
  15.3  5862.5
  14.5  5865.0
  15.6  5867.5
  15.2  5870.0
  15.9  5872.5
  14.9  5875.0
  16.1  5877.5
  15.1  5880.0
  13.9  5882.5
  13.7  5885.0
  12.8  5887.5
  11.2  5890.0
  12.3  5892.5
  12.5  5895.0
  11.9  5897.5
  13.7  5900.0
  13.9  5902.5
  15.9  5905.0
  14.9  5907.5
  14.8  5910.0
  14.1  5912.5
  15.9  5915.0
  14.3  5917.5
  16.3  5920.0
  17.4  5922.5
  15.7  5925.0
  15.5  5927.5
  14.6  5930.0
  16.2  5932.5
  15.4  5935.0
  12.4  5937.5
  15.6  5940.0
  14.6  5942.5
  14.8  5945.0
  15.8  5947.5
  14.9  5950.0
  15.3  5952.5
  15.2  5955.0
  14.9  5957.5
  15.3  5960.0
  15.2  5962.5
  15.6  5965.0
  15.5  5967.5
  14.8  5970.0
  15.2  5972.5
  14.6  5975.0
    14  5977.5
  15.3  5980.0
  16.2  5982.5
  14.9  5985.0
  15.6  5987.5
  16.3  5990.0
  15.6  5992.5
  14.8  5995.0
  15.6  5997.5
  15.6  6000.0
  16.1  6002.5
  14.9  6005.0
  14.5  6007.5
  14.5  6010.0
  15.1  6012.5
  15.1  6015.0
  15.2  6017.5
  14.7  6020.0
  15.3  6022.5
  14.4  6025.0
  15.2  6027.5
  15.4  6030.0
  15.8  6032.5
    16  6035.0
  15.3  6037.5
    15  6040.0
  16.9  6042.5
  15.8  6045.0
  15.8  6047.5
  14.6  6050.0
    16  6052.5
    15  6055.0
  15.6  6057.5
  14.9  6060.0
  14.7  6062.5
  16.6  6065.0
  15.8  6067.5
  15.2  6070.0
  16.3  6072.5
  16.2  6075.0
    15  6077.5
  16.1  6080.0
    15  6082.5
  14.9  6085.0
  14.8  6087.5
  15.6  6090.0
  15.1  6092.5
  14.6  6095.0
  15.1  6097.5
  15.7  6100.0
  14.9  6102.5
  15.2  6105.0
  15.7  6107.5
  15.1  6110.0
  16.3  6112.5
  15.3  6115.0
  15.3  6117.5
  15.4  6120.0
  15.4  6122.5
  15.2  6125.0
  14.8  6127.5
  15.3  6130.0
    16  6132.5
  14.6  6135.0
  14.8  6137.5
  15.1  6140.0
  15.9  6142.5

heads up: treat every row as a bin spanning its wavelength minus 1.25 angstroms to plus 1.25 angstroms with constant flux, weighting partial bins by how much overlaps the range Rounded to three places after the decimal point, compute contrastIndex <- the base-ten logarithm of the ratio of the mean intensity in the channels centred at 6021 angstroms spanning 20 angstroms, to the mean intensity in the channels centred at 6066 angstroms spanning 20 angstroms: -0.017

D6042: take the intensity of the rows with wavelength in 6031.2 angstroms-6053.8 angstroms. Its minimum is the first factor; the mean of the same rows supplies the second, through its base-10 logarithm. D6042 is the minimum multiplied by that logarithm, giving 17.5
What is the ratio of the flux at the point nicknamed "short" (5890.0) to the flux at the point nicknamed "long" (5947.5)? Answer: 0.71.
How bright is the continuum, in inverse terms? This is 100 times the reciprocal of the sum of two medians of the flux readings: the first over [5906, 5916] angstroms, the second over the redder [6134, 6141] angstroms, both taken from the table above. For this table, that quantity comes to 3.37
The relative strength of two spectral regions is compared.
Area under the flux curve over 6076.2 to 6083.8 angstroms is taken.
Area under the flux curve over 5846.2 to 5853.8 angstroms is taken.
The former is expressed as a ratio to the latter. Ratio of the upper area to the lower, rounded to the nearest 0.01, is 0.98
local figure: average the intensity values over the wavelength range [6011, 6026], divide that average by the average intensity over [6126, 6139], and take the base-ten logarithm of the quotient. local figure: -0.0039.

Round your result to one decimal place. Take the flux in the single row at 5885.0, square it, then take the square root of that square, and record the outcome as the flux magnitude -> 13.7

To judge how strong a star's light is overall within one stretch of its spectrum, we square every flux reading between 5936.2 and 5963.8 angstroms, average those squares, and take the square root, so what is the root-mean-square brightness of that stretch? 14.9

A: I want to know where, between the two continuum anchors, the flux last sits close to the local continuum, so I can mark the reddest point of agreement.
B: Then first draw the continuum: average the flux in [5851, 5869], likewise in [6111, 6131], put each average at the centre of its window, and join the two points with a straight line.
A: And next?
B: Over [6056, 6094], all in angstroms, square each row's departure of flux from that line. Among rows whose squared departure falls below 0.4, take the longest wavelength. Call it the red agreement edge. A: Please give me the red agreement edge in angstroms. 6092.5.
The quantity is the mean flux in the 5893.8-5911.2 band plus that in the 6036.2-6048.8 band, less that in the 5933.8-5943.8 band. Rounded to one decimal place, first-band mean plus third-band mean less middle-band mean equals 15.2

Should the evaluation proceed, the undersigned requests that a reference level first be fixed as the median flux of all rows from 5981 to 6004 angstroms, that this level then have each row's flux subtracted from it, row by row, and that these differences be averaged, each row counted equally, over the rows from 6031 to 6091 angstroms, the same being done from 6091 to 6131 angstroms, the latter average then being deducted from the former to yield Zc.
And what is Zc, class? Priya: -0.3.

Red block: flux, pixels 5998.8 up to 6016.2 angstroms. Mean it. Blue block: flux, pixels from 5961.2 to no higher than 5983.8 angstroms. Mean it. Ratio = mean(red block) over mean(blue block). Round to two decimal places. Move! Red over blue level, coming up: 1.00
